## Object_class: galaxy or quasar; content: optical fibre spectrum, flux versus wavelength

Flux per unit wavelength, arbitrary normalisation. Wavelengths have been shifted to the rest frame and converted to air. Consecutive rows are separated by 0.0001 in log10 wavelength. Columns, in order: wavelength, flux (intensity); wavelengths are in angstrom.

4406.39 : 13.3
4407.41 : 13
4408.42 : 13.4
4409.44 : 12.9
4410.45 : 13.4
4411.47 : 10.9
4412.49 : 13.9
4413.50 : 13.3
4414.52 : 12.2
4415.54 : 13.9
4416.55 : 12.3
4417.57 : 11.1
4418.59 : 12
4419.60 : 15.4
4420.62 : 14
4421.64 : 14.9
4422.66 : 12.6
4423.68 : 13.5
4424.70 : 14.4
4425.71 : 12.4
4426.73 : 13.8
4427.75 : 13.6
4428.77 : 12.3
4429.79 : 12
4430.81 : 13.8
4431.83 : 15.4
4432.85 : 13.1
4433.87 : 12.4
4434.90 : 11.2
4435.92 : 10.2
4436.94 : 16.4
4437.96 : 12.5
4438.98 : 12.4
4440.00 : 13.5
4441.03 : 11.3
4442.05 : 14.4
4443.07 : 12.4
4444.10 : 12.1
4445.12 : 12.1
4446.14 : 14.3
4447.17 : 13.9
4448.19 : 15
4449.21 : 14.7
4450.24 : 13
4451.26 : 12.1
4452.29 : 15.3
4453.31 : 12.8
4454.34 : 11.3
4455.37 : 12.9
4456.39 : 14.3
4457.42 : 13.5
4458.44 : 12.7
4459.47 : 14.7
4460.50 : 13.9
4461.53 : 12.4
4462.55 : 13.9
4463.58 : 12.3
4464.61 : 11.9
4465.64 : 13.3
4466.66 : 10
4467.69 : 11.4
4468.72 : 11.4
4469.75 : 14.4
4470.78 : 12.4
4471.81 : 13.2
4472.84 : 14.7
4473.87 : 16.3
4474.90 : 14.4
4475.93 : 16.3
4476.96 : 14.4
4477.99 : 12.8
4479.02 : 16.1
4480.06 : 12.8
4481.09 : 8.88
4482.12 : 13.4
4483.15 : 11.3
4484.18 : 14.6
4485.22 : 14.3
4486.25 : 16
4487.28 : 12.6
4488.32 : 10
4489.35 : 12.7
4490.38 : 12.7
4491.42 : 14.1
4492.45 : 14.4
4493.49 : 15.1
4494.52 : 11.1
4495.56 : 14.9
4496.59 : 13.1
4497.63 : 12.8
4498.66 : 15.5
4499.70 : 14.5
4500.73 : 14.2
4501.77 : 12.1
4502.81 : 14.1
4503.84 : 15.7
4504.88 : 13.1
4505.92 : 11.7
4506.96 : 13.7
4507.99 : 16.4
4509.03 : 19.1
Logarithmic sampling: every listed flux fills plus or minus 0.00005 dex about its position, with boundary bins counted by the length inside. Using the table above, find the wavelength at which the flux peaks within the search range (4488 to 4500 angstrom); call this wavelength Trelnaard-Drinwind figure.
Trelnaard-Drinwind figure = 4498.66 angstrom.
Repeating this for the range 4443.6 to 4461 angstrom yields 4452.29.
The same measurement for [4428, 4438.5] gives 4436.94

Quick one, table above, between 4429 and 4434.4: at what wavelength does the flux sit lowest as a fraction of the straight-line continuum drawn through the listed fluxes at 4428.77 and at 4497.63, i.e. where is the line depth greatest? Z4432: 4429.79 angstrom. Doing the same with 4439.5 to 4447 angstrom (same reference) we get 4441.03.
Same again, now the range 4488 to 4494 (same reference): 4488.32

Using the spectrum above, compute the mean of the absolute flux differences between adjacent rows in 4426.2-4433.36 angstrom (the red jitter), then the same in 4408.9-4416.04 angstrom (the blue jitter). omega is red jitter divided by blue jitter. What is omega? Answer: 0.80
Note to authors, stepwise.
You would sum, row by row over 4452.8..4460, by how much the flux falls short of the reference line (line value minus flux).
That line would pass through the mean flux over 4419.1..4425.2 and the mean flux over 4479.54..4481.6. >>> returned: -7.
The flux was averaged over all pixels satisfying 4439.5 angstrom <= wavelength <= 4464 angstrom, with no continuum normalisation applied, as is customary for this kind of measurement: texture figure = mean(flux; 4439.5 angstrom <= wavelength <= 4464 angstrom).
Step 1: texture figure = 13.3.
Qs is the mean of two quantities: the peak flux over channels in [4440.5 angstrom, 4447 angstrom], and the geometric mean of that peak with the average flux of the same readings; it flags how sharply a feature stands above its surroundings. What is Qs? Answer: 14.0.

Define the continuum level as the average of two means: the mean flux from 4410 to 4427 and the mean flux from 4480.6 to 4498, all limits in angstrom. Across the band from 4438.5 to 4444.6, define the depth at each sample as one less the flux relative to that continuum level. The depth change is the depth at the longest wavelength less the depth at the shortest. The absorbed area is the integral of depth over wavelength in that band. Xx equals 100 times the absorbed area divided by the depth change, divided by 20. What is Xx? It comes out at 44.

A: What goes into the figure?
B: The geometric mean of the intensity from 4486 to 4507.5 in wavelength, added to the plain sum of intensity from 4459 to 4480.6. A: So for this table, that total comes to 296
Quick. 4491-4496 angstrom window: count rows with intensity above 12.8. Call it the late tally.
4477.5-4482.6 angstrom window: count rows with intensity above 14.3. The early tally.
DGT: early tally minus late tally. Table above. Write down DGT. -3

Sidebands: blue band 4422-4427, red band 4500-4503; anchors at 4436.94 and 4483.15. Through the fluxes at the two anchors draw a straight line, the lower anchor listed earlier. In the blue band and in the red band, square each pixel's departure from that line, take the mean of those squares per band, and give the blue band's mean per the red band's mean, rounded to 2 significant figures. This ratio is 1.1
